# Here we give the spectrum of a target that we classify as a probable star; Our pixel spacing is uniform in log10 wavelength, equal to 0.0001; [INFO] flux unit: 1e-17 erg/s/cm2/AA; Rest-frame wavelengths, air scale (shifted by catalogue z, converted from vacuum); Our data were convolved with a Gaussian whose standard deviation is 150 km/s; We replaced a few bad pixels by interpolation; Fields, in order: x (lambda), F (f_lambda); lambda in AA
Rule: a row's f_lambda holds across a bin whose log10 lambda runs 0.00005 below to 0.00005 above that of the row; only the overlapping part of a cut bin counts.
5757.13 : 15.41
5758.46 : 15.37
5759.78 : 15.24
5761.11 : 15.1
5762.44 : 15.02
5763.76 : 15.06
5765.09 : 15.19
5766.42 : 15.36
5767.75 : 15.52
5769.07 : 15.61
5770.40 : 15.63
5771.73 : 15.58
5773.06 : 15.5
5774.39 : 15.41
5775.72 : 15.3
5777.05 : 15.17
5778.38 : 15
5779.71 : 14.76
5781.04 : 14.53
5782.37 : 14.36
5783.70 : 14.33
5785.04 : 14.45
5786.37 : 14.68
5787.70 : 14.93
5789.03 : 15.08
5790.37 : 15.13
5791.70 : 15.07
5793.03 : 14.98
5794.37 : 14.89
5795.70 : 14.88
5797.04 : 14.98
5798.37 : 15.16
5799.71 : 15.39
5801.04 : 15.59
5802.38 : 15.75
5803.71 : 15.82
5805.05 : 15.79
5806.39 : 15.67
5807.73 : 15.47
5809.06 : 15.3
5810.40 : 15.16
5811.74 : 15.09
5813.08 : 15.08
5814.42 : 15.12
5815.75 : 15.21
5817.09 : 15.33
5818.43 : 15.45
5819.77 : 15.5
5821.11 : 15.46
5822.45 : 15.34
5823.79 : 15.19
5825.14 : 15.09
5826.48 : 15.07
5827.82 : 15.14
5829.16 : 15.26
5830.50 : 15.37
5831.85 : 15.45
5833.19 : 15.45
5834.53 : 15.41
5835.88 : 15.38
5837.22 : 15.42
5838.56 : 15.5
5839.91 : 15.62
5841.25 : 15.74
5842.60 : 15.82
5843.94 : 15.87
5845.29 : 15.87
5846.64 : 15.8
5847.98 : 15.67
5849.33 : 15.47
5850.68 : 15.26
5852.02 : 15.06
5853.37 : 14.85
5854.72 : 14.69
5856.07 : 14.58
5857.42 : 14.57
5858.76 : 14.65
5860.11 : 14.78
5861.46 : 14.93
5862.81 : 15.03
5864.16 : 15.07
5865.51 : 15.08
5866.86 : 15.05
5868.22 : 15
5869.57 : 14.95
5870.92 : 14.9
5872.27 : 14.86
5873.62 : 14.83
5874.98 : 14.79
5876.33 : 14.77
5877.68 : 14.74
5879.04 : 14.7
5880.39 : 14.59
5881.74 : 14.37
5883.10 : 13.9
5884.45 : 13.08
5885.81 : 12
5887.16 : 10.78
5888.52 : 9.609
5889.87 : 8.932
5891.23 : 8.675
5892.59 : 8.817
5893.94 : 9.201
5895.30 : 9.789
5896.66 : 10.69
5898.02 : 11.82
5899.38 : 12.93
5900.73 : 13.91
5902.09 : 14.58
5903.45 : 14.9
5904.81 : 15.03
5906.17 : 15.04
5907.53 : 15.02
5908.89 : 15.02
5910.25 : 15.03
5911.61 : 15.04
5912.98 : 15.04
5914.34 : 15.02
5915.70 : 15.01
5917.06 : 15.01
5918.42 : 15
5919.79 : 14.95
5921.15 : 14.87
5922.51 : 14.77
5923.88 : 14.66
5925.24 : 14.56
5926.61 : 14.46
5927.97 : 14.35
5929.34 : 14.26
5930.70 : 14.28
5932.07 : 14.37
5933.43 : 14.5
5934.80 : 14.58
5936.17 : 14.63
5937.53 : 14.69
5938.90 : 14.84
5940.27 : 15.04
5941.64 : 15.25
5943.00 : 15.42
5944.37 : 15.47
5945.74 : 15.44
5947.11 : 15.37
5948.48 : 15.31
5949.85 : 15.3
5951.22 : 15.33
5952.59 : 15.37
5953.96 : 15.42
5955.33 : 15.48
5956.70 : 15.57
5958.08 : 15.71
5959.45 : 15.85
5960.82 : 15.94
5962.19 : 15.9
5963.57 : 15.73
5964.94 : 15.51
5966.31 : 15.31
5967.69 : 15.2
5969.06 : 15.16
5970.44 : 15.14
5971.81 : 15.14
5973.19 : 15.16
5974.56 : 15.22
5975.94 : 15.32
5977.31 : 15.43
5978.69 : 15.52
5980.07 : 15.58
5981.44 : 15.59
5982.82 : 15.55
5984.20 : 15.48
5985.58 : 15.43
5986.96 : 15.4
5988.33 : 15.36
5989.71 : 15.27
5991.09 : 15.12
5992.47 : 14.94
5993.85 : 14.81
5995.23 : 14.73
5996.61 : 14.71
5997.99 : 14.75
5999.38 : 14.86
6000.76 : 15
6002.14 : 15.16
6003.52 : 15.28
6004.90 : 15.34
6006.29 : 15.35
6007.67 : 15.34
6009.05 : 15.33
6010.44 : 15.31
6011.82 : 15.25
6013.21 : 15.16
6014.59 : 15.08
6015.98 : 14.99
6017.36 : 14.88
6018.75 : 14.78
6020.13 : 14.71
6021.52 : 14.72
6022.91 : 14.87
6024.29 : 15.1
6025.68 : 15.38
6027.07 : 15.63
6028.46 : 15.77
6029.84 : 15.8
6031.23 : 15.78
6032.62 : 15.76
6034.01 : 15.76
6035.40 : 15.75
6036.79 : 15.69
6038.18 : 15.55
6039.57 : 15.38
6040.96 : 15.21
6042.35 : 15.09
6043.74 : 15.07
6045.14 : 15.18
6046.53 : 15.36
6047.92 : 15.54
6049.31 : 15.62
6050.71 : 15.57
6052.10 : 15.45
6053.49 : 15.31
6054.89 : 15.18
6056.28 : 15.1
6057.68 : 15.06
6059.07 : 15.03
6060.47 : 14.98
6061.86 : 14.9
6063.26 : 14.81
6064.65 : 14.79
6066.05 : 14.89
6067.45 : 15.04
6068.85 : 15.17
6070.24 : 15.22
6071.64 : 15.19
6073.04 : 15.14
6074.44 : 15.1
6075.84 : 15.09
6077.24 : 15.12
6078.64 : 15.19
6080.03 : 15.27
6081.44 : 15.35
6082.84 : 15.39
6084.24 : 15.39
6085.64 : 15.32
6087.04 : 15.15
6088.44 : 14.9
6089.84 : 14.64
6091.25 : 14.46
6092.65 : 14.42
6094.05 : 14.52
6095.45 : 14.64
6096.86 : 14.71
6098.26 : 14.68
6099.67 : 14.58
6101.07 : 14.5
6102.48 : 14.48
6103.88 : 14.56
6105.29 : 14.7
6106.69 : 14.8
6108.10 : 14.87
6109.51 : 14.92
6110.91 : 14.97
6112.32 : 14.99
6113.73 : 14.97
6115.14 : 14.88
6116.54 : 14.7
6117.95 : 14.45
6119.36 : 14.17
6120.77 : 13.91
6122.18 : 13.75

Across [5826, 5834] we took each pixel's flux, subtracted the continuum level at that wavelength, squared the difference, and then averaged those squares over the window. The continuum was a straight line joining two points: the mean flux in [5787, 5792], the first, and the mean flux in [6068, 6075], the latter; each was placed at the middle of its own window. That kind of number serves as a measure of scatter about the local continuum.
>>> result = 0.07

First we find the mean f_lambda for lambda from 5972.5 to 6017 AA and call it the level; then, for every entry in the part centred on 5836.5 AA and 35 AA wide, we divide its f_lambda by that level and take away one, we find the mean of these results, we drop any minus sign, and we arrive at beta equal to 0.014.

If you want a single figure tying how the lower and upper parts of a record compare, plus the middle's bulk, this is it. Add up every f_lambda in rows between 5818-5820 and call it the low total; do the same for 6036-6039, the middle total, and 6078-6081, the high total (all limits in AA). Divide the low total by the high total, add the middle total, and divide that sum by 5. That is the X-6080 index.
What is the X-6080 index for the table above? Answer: 6.45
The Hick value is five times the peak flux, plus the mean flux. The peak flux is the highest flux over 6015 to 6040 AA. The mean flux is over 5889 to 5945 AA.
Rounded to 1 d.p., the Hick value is 92.9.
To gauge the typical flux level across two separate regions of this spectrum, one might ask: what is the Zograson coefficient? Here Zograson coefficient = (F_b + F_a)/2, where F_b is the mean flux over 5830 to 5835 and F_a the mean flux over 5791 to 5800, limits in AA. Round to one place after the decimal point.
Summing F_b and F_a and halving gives 15.2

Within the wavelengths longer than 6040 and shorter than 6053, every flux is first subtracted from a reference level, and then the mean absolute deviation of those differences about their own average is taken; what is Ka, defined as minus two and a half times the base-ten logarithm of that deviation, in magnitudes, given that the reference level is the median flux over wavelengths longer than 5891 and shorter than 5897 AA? 1.8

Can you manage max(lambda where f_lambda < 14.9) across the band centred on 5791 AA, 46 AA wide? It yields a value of 5795.70 AA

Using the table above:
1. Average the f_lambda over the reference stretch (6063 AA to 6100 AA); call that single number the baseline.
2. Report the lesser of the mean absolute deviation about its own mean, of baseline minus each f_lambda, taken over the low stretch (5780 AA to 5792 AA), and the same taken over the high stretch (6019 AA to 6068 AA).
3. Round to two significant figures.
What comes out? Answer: 0.29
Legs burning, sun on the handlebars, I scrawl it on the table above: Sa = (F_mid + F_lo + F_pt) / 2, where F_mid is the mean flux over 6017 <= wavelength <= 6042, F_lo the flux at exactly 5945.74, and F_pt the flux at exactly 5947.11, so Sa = 23.1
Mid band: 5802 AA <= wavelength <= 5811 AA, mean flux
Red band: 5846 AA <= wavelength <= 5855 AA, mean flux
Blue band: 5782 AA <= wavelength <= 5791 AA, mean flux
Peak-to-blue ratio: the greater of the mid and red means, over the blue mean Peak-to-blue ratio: 1.06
